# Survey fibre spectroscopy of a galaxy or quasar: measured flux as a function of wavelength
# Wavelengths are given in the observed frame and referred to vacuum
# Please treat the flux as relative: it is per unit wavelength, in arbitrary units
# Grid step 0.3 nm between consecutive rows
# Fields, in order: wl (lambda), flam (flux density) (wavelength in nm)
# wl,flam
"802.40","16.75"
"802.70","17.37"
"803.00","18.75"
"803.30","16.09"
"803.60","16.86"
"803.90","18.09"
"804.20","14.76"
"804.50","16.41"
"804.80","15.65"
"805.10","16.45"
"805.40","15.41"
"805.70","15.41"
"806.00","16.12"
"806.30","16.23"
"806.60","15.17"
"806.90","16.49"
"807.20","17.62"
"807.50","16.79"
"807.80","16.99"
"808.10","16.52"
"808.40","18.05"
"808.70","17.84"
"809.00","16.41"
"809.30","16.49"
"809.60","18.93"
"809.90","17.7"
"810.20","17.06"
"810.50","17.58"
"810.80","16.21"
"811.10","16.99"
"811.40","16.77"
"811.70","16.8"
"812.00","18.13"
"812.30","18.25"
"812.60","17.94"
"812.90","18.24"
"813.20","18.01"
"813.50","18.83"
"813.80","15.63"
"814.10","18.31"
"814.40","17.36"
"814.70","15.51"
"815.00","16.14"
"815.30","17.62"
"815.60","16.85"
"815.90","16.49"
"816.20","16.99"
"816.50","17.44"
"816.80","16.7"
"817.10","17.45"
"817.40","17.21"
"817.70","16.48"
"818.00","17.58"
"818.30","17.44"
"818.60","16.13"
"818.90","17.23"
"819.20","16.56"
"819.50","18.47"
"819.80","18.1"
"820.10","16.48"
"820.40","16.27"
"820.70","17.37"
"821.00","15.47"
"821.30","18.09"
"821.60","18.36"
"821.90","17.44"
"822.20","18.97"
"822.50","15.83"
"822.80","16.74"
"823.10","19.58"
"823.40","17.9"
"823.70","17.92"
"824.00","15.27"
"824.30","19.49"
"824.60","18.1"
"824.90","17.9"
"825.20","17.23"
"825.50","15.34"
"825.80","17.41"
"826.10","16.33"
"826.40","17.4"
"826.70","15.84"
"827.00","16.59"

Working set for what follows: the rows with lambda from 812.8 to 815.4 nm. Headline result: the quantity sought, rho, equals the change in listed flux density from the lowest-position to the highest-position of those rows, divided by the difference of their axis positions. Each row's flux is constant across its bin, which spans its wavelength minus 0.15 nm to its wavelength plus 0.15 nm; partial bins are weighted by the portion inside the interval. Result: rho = -0.3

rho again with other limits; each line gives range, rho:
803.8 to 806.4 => -0.8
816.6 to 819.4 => -0.1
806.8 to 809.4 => 0.0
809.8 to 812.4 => 0.2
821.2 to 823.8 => -0.1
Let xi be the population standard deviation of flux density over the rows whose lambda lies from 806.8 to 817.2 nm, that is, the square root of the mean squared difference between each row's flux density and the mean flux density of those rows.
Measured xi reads 0.83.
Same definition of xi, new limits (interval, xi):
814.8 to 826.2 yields 1.03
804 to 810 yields 1.03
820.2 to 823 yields 1.12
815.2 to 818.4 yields 0.41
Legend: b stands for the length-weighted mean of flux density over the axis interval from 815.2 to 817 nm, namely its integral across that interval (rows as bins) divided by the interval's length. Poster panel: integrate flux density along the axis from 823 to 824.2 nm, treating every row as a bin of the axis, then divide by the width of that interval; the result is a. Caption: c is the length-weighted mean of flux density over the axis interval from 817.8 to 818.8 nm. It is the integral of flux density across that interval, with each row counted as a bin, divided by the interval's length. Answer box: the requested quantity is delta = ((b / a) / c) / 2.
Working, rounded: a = 17.7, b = 17.0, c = 17.0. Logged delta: 0.0283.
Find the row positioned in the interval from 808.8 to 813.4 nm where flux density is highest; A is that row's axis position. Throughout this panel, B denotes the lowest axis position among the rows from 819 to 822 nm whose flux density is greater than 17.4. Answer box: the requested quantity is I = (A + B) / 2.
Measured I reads 814.55 nm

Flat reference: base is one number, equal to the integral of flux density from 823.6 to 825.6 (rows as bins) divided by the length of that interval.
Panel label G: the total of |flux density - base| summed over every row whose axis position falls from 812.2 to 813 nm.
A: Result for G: 2.36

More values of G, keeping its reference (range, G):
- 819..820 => 2.65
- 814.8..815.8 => 1.99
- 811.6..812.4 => 2.22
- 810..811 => 1.67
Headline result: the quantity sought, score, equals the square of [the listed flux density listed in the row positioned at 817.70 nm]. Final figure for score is 272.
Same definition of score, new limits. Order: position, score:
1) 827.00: 275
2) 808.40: 326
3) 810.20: 291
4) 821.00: 239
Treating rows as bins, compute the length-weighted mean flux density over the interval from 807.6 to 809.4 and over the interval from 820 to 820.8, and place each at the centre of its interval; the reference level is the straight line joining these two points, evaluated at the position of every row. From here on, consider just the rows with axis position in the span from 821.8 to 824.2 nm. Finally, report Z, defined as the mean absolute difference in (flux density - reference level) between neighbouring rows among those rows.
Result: 1.8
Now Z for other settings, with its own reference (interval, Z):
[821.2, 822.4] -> 0.9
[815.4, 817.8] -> 0.5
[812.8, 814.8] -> 1.6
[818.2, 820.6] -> 1.0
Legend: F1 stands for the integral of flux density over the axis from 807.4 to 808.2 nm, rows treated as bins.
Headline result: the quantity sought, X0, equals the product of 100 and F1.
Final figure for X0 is 1342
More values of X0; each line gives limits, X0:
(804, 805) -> 1577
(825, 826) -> 1671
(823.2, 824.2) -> 1728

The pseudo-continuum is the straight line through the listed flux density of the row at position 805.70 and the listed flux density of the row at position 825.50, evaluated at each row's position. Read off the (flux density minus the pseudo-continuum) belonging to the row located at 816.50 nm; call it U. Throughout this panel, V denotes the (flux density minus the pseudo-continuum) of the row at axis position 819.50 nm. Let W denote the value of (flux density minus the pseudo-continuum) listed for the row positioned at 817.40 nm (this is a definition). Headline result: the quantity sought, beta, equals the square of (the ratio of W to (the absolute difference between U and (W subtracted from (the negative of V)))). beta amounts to 0.07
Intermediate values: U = 2.07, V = 3.1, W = 1.84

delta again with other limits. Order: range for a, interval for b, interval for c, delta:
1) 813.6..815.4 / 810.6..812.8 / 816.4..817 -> 0.0302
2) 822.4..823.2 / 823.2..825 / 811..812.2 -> 0.0298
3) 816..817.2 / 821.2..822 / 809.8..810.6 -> 0.0302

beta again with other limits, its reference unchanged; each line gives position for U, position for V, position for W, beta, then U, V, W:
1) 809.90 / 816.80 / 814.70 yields 0.00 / 2.30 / 1.3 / 0.13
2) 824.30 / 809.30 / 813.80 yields 0.00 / 4.15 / 1.1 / 0.25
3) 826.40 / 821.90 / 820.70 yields 0.11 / 2.06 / 2.1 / 2.01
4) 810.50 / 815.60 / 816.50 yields 0.13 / 2.19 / 1.5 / 2.07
